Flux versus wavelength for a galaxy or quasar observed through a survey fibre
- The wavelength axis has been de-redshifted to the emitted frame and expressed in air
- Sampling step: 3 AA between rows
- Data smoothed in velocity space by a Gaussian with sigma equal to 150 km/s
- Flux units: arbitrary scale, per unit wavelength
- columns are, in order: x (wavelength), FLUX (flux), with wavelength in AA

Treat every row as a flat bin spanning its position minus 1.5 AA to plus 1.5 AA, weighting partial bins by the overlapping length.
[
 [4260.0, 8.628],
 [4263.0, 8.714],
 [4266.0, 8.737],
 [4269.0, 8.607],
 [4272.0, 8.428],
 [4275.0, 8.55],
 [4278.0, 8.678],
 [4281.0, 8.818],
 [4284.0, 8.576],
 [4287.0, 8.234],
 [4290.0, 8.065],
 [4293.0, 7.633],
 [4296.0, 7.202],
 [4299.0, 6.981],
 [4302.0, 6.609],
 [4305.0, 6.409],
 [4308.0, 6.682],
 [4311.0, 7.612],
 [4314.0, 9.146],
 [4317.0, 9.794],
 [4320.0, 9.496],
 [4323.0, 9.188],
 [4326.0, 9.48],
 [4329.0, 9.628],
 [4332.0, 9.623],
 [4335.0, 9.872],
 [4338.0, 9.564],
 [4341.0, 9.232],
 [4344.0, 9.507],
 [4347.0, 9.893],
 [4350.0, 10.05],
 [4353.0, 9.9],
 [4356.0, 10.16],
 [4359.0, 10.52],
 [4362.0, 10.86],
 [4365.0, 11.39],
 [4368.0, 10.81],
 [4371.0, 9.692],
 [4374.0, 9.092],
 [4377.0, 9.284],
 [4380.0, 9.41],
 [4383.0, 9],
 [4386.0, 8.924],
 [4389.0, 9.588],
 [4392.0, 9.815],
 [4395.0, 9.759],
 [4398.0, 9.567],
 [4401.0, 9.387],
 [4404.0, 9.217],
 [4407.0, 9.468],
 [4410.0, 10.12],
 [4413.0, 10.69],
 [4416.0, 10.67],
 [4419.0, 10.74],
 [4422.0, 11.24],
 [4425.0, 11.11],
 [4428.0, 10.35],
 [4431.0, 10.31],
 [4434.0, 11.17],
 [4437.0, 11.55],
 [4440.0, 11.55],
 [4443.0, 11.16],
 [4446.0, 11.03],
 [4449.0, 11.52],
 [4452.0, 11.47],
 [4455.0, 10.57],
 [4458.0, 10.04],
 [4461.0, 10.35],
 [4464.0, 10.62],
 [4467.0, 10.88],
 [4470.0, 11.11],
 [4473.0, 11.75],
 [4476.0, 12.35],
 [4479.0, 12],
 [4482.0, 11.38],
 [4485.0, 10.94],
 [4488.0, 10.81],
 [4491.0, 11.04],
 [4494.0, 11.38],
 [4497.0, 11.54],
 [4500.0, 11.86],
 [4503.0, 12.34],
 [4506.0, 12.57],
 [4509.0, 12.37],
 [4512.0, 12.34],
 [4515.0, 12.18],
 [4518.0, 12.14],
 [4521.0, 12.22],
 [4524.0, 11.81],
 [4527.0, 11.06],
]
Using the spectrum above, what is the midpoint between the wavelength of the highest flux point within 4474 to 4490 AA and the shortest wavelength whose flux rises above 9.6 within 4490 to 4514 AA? 4483.5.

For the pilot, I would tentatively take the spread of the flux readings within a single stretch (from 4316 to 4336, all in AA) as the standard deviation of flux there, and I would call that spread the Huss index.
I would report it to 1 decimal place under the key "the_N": 0.2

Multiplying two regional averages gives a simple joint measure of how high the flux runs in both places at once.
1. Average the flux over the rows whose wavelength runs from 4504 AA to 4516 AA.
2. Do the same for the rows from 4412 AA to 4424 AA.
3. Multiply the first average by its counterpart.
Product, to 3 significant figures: 134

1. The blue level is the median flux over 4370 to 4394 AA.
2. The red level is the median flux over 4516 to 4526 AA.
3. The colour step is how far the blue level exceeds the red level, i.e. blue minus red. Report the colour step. -2.8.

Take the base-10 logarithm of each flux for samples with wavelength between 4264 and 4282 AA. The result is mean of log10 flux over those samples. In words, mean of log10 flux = 0.94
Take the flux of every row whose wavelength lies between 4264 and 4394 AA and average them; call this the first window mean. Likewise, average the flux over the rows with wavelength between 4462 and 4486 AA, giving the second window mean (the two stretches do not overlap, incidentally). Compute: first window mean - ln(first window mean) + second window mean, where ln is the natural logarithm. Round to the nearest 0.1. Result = 18.2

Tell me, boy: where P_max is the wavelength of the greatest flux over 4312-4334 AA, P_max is 4317.0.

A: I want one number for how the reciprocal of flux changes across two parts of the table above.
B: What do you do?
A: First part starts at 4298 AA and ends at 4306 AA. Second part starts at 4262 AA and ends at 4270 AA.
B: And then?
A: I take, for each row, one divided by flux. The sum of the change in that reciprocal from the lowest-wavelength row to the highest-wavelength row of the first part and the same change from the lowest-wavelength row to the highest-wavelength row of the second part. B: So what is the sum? 0.014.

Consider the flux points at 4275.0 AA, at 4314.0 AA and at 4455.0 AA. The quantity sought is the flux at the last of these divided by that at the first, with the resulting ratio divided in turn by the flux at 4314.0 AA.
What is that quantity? 0.135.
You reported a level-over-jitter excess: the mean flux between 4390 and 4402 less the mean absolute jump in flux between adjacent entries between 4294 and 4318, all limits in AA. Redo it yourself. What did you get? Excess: 9.0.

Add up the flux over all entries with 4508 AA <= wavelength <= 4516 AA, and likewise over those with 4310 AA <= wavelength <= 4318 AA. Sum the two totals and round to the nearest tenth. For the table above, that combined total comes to 63.4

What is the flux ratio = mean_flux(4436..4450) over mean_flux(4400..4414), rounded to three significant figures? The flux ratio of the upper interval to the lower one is 1.16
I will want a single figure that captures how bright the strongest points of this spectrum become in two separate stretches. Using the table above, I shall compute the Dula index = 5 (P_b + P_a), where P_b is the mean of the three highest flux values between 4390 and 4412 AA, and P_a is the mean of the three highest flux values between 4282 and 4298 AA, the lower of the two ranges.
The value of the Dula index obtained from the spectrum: 91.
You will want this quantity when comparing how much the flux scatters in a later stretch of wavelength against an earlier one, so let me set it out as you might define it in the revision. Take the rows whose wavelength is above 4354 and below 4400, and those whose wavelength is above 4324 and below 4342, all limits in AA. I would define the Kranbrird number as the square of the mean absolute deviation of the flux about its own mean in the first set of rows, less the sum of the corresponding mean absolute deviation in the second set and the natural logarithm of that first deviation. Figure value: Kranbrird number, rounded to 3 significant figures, 0.733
